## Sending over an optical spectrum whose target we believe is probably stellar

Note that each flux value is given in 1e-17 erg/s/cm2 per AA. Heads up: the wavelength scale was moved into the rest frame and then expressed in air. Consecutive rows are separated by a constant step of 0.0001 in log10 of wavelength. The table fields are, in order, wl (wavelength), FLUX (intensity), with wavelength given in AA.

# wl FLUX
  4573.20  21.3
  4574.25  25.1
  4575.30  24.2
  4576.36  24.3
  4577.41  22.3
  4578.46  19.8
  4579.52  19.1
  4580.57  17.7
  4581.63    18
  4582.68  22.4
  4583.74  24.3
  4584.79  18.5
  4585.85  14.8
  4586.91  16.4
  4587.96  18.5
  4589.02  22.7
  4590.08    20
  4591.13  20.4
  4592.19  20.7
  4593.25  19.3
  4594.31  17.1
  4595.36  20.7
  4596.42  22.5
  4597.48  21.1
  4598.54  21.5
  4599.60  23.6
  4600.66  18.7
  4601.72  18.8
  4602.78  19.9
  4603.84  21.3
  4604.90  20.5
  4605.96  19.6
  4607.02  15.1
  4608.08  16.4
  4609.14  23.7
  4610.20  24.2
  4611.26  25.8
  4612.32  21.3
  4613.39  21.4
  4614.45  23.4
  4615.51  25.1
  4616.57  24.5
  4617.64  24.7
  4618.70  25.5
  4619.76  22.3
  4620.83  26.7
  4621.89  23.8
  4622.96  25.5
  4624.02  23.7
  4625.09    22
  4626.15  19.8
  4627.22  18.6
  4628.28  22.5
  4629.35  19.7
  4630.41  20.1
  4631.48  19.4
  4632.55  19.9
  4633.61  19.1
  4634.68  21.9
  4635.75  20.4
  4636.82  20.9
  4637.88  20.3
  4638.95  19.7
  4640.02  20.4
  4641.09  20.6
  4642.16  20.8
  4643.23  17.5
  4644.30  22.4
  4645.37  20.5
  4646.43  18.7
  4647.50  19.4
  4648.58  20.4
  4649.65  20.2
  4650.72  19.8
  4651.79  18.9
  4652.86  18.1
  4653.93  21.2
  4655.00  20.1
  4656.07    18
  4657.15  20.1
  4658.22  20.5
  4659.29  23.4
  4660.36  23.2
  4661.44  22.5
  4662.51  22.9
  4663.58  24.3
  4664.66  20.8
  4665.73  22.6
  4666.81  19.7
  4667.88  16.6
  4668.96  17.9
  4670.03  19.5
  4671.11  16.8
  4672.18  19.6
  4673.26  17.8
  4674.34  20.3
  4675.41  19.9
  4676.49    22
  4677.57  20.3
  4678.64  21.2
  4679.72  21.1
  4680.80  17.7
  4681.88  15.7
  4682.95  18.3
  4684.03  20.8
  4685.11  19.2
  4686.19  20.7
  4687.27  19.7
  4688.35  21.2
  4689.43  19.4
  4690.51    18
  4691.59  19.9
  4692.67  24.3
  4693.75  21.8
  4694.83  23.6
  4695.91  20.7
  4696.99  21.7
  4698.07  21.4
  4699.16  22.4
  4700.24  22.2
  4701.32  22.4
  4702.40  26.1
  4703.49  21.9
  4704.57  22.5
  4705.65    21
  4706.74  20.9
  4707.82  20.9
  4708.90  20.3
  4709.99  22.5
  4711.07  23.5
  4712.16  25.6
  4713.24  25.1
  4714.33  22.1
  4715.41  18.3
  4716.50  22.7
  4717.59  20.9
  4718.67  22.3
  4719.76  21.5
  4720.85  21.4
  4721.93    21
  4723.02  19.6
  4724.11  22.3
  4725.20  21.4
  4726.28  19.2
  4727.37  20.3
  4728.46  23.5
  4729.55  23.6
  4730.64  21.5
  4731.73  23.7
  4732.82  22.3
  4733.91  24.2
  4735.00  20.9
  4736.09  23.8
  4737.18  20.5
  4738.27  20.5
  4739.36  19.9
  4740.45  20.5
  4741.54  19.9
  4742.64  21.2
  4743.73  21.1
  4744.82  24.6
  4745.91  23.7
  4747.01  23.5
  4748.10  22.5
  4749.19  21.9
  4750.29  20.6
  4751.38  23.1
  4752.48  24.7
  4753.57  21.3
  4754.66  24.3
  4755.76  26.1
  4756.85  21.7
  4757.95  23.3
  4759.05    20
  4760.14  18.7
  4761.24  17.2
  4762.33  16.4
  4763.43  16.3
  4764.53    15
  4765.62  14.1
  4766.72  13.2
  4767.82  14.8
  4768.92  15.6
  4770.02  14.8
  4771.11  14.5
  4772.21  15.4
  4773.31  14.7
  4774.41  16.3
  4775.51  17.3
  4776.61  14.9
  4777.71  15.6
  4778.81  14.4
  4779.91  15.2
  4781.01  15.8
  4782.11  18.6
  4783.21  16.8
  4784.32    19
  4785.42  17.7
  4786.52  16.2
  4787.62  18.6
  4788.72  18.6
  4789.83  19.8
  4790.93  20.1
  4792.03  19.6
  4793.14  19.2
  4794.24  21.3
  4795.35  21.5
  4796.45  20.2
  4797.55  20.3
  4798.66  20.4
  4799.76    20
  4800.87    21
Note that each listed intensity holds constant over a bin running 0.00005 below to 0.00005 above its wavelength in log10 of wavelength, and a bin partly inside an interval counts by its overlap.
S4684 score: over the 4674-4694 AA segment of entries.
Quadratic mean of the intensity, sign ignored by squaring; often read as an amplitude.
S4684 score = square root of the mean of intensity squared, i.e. 20.2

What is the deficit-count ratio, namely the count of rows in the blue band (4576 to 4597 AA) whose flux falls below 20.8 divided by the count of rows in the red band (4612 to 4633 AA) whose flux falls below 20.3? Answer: 2.3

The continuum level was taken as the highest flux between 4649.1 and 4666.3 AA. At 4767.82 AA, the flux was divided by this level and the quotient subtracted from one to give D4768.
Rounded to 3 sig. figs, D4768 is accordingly 0.391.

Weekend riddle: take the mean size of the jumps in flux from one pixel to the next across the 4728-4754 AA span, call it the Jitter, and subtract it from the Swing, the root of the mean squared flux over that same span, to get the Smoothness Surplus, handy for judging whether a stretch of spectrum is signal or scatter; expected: 20.7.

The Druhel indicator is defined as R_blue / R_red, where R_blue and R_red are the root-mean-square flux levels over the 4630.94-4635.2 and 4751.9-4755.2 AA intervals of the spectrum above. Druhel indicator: 0.86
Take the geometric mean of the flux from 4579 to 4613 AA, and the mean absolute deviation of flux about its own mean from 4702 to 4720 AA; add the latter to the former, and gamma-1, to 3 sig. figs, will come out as 21.4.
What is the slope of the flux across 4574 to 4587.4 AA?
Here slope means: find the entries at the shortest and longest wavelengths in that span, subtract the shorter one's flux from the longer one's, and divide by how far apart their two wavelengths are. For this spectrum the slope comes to -0.7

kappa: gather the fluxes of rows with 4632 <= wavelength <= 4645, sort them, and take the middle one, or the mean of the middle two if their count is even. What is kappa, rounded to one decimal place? 20.4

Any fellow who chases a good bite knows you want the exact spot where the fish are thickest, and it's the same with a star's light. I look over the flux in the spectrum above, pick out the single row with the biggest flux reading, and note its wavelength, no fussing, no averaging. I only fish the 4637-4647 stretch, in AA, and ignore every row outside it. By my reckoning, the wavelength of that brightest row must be 4644.30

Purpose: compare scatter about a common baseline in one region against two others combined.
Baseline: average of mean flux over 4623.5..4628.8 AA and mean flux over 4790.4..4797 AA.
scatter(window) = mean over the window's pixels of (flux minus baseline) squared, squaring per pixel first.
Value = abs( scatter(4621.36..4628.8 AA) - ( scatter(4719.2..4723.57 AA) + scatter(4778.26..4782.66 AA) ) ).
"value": 19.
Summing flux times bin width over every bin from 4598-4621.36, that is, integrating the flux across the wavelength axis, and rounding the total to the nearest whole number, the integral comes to 514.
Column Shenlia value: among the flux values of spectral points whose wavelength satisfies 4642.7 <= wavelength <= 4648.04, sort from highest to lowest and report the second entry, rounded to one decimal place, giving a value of 20.5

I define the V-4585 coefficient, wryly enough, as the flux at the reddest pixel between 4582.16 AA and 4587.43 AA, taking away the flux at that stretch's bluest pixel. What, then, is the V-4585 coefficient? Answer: -6.0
